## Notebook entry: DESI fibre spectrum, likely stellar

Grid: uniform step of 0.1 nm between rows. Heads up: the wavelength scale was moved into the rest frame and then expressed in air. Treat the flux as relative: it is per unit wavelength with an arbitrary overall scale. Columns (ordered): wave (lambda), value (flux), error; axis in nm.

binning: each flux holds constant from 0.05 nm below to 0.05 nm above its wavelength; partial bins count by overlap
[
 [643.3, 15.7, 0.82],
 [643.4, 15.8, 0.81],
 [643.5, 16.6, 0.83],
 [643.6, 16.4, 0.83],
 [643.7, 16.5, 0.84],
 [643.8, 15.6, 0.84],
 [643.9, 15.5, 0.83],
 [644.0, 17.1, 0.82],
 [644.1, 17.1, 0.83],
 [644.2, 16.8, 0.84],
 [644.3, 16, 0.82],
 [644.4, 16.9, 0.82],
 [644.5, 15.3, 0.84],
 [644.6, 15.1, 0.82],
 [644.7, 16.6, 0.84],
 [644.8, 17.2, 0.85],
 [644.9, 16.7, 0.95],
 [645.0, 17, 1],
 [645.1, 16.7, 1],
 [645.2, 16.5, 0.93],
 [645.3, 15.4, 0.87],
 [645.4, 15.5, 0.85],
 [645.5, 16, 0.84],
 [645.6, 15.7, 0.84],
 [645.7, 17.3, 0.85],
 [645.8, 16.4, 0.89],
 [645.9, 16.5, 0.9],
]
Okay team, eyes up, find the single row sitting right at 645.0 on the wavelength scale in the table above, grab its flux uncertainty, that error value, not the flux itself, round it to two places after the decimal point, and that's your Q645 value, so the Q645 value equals 1.00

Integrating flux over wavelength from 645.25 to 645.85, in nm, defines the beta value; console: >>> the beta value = 9.63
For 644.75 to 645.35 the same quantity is 9.95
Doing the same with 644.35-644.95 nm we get 9.78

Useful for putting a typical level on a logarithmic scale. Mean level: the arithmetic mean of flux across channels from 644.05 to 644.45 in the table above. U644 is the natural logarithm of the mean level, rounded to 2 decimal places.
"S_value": 2.82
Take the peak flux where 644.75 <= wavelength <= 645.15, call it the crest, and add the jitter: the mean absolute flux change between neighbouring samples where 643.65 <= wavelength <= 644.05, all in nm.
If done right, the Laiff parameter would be 18.1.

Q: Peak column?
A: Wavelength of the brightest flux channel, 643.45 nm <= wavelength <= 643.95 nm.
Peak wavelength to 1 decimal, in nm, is 643.5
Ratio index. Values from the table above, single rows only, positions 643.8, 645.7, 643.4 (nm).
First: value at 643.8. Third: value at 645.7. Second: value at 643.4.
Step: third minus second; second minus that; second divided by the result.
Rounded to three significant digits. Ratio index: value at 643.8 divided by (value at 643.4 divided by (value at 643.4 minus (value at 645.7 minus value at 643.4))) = 14.1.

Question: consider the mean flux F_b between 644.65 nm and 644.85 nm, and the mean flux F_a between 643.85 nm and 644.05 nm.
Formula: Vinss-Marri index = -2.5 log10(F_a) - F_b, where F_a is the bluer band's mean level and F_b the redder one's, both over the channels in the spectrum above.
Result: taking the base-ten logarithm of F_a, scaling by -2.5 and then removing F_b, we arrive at -19.9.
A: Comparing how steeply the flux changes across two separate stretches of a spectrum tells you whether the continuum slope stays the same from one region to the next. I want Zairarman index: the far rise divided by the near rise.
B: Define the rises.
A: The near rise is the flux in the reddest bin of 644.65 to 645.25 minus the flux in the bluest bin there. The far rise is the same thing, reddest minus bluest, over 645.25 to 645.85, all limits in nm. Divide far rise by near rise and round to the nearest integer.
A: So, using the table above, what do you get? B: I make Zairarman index -10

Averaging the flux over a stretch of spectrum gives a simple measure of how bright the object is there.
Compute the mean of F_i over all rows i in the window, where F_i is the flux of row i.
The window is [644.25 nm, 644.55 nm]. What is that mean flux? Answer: 16.07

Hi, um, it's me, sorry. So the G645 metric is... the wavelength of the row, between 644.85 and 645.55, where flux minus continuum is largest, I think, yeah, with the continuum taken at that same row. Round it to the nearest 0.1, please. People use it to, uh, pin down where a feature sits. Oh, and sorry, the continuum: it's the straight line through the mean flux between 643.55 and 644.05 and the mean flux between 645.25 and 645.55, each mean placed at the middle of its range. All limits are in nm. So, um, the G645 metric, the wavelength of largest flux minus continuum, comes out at 645.0 nm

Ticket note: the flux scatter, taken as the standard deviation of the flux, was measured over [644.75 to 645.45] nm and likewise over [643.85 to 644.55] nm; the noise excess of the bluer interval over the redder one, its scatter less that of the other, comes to 0.06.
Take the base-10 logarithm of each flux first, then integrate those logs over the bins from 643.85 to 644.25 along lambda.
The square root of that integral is 0.699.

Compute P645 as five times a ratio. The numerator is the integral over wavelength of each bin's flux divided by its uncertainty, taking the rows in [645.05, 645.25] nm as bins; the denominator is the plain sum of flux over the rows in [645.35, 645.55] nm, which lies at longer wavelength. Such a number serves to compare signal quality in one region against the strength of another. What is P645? 0.547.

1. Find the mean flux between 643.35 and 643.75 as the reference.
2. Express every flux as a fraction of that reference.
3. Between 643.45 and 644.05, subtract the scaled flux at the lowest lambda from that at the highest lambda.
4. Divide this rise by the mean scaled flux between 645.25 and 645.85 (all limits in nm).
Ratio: 0.03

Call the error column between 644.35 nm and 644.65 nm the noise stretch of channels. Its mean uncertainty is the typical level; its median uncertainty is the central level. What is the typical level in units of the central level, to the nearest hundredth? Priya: 1.01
